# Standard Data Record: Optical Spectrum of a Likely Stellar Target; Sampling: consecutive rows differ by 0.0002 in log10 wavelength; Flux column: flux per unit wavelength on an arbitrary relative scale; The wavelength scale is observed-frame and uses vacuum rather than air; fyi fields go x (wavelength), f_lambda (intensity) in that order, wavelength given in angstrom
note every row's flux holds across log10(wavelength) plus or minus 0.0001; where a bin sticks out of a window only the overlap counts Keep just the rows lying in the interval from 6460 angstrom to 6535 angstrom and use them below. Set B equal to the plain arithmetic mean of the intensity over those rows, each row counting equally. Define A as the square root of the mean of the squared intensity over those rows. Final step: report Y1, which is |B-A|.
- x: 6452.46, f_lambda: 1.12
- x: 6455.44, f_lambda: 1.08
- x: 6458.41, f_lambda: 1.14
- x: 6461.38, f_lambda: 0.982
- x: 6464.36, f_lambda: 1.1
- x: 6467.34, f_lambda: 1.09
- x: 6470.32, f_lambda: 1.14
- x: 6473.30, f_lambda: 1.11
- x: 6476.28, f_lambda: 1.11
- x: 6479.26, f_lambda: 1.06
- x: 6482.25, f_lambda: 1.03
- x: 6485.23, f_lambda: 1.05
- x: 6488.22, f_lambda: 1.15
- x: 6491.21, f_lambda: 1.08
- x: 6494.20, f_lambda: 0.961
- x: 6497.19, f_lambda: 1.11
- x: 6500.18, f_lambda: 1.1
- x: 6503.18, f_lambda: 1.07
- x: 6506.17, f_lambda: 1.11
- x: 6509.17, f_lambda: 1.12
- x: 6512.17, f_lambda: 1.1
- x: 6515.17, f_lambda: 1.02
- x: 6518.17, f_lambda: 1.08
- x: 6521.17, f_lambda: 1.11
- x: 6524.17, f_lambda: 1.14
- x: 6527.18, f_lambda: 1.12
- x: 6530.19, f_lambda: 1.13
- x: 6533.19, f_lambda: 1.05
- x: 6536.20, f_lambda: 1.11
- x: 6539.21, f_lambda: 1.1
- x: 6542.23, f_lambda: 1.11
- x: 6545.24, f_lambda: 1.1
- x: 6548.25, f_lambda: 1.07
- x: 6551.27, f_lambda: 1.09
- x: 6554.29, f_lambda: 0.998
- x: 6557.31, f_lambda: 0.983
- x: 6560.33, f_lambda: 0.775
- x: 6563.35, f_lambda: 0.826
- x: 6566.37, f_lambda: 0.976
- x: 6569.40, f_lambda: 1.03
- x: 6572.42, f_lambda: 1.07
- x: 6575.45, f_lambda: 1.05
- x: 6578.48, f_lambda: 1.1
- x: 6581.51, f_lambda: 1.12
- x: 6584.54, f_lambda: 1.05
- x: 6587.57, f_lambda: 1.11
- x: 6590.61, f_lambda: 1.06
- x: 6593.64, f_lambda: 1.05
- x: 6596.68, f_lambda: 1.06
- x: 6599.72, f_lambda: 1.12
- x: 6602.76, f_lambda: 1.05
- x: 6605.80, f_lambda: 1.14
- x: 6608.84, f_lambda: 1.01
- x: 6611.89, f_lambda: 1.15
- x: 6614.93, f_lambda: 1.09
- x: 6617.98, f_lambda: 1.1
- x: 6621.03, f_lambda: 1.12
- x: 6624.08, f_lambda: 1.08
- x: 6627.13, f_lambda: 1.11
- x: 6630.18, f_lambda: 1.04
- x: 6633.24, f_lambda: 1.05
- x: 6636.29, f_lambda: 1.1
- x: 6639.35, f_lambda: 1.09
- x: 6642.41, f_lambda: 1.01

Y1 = 0.0010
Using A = 1.09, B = 1.08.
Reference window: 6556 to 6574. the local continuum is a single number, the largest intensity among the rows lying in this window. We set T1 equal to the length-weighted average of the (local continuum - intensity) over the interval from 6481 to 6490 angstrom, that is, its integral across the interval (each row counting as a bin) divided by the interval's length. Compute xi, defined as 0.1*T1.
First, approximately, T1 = -0.008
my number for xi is -0.0008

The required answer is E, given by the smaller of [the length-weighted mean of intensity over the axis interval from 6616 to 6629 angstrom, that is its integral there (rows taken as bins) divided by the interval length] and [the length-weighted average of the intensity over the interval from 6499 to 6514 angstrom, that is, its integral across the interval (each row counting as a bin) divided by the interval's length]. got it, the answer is 1.098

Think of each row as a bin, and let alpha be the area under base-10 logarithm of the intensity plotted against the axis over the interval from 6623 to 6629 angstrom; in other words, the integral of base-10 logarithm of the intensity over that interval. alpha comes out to 0.23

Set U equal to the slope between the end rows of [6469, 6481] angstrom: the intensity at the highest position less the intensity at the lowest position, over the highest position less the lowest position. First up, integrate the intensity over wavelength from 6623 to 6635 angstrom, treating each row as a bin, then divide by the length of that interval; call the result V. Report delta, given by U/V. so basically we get -0.008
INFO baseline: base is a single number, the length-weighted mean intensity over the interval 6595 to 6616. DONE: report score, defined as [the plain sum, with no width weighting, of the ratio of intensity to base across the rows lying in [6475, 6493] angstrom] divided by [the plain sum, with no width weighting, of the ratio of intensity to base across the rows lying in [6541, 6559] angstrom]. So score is 1.0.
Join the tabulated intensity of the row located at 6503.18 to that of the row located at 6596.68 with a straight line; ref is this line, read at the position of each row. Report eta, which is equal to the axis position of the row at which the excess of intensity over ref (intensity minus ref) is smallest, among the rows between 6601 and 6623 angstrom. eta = 6608.84 angstrom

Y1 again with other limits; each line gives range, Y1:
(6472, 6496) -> 0.0014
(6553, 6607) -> 0.0042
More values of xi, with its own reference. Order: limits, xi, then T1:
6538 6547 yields -0.0032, -0.032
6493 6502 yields 0.0009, 0.009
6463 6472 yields -0.0040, -0.040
